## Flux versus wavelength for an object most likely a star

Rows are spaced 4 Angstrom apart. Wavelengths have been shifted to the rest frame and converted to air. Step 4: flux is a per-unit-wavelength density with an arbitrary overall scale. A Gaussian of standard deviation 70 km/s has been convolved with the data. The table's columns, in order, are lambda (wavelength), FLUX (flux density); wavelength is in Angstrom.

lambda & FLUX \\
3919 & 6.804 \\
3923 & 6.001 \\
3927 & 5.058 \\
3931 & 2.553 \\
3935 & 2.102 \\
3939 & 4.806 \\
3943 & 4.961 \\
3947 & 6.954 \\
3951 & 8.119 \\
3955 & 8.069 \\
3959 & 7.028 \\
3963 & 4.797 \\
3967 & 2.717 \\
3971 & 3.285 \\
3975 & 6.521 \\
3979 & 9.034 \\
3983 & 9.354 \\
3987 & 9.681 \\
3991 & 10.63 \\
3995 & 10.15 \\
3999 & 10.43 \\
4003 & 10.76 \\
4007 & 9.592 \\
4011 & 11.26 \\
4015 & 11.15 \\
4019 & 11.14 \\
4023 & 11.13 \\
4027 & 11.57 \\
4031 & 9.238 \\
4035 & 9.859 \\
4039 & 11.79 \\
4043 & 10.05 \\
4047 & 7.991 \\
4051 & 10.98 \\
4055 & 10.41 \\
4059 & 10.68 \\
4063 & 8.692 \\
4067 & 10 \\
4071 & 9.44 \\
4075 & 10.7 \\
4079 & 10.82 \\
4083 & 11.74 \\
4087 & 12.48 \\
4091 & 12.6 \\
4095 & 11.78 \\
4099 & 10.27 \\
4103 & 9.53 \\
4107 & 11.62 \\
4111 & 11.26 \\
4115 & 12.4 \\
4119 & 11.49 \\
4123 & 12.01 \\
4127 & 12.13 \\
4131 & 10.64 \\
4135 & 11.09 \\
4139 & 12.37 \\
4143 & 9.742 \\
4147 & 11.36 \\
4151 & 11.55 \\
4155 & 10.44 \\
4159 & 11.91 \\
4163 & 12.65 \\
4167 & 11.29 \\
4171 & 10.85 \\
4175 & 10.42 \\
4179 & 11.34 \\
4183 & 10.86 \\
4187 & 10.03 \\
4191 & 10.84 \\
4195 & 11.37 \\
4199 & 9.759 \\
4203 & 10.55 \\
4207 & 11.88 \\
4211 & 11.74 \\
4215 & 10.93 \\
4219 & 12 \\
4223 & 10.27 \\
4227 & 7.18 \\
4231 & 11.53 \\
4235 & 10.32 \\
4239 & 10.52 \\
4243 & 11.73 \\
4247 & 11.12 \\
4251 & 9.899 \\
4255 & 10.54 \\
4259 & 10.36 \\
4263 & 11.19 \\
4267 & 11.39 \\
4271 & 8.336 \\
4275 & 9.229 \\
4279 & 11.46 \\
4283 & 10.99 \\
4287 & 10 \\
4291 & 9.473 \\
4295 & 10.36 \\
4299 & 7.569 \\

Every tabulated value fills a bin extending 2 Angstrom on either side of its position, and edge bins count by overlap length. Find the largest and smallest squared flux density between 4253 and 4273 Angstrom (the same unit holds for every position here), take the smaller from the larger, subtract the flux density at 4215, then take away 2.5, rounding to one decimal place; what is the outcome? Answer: 46.8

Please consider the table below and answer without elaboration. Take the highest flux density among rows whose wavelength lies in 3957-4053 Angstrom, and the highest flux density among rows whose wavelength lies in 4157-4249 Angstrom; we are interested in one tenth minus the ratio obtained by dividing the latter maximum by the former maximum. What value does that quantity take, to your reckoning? -0.97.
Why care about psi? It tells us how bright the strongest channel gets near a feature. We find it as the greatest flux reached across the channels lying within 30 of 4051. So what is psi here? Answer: 11.79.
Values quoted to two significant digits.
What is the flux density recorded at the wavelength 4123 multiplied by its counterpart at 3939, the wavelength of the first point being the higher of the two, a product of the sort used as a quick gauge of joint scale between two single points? 58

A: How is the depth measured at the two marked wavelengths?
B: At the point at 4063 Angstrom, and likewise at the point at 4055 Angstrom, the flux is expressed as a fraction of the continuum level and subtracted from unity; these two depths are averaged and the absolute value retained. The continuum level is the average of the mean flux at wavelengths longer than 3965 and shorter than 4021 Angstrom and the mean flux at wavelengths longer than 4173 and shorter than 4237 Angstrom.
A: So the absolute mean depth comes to 0.029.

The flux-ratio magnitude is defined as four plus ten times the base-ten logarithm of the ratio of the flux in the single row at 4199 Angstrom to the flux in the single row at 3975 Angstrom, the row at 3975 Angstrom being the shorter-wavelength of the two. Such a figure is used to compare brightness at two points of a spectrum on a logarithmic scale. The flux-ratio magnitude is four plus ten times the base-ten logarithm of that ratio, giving 5.8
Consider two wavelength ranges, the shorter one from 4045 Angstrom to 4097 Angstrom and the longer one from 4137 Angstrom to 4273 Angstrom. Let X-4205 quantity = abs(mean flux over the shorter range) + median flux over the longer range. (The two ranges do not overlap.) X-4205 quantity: 21.5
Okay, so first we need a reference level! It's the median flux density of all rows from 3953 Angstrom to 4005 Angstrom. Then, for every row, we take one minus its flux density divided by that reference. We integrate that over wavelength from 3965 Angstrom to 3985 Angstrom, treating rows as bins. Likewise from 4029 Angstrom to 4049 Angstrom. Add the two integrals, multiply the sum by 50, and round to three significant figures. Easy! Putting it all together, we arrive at 232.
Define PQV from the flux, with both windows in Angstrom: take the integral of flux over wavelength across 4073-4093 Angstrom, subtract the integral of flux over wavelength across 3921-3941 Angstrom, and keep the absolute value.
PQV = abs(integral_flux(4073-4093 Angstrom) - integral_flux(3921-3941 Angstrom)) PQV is 151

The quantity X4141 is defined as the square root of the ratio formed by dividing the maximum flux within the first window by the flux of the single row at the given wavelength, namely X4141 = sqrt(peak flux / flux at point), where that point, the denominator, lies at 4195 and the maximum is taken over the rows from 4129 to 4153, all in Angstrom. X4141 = 1.04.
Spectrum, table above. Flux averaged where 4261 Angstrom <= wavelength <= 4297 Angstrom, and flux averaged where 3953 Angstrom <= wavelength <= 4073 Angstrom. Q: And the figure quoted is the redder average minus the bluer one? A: 1.0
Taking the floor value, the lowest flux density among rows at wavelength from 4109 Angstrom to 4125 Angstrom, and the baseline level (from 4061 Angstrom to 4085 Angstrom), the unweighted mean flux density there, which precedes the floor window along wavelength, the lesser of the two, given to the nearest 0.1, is 10.2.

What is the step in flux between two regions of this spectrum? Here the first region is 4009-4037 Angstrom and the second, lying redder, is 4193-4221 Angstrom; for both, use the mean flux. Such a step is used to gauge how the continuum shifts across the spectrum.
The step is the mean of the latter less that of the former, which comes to 0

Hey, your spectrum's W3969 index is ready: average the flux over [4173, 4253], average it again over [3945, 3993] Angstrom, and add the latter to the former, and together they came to 17.9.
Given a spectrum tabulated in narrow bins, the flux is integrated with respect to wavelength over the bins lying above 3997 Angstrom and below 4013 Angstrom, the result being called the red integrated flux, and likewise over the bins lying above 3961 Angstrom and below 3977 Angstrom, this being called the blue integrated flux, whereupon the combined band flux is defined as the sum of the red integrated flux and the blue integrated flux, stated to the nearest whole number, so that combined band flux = 237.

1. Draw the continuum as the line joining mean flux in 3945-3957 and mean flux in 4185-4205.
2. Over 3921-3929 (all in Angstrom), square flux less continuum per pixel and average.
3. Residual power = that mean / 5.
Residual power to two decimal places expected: 0.76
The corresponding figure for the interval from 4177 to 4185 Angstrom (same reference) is 0.13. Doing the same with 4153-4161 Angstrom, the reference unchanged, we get 0.34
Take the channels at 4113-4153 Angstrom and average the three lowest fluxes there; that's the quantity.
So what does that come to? 10.5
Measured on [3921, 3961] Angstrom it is 3.2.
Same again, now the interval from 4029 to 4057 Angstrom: 9.0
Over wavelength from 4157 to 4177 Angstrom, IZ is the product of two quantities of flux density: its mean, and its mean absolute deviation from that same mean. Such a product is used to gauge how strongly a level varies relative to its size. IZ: 8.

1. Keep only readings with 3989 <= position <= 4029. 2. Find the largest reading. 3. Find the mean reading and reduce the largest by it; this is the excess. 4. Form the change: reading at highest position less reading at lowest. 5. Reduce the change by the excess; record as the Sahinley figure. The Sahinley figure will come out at 0.2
